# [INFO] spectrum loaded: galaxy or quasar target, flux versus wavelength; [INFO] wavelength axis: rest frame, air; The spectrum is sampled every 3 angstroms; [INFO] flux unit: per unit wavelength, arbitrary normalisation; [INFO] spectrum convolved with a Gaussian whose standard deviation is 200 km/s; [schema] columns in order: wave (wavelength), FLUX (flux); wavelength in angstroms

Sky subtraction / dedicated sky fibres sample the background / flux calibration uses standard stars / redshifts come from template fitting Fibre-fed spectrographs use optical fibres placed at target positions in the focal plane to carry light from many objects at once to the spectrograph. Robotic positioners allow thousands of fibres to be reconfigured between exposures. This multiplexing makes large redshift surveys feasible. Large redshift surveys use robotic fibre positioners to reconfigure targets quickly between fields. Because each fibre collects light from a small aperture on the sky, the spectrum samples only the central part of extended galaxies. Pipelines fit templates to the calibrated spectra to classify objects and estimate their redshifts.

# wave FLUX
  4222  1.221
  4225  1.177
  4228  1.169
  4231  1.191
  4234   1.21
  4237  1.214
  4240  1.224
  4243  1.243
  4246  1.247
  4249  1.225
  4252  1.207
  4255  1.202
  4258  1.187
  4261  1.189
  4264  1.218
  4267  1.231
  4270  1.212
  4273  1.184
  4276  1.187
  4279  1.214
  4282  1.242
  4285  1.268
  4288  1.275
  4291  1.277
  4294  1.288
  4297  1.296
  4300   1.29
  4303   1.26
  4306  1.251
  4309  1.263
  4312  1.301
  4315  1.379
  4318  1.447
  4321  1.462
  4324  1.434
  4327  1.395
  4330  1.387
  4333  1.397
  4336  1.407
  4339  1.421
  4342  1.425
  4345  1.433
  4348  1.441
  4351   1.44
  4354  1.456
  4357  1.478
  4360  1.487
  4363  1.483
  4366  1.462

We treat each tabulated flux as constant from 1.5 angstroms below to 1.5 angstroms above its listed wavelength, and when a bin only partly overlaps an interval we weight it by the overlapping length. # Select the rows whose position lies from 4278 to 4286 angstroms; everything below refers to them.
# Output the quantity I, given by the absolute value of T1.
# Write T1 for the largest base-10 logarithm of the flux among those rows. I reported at 0.103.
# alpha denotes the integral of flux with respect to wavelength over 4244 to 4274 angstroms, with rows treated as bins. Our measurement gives 36.3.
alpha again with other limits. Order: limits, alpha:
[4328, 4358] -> 42.8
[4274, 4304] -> 37.8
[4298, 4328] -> 40.4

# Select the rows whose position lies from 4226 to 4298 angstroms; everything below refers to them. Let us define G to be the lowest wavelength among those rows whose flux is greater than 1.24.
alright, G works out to 4243 angstroms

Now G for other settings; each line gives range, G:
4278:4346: 4282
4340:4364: 4342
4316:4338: 4318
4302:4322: 4303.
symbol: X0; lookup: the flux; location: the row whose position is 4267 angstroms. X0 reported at 1.231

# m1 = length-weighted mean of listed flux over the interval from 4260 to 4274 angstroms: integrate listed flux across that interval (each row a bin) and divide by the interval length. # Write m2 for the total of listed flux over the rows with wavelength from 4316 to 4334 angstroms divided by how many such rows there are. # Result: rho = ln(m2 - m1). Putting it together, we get -1.6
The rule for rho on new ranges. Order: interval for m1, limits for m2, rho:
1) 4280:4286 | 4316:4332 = -1.7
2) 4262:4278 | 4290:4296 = -2.6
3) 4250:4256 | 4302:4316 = -2.5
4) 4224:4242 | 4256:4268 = -5.0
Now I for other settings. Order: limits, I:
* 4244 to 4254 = 0.096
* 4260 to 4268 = 0.090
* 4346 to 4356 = 0.163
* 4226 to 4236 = 0.083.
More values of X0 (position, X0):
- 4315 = 1.379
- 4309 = 1.263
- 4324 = 1.434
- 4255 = 1.202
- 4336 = 1.407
